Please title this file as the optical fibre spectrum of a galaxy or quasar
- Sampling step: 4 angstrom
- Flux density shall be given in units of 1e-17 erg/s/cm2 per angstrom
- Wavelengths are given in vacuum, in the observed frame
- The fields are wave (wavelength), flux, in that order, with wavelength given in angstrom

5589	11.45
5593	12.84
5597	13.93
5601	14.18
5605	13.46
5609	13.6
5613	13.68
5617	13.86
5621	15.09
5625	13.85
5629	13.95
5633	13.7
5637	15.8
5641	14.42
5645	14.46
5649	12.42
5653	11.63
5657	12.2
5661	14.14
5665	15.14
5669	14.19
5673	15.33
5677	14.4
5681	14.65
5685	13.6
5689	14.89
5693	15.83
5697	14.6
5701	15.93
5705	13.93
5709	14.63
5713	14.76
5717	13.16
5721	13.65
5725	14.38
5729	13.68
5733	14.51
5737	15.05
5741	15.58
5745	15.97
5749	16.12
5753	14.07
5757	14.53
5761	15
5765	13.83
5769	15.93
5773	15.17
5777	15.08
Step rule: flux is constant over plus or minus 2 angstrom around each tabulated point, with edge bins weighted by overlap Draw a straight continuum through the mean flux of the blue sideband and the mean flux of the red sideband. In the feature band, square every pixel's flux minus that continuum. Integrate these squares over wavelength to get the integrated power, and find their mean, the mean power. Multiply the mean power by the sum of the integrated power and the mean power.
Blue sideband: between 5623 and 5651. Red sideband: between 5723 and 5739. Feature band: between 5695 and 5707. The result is 12.1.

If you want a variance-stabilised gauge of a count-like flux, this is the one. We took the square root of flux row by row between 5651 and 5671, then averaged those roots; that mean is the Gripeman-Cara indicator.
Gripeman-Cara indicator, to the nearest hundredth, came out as 3.66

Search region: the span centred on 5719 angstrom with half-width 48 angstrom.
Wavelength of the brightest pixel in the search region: 5749 angstrom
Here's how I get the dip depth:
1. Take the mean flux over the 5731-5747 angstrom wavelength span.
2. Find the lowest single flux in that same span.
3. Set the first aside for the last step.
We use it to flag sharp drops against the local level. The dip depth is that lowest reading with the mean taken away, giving -0.77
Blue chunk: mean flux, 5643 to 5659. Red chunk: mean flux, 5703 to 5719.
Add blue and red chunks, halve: 13.4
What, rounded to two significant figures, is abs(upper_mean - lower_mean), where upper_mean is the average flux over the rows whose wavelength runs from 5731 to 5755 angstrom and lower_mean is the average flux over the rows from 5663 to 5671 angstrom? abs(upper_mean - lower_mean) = 0.55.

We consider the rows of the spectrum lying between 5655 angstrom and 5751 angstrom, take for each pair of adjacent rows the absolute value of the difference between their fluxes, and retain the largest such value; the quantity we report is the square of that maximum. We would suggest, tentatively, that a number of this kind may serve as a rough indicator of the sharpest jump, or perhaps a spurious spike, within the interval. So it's 4.00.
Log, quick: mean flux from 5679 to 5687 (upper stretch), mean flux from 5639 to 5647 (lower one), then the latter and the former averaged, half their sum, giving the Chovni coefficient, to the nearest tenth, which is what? 14.3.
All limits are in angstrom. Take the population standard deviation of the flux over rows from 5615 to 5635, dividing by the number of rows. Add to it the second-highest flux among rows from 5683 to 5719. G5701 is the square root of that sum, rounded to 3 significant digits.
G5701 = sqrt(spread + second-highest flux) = 4.04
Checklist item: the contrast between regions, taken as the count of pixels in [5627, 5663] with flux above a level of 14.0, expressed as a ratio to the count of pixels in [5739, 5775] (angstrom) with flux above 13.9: 0.5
